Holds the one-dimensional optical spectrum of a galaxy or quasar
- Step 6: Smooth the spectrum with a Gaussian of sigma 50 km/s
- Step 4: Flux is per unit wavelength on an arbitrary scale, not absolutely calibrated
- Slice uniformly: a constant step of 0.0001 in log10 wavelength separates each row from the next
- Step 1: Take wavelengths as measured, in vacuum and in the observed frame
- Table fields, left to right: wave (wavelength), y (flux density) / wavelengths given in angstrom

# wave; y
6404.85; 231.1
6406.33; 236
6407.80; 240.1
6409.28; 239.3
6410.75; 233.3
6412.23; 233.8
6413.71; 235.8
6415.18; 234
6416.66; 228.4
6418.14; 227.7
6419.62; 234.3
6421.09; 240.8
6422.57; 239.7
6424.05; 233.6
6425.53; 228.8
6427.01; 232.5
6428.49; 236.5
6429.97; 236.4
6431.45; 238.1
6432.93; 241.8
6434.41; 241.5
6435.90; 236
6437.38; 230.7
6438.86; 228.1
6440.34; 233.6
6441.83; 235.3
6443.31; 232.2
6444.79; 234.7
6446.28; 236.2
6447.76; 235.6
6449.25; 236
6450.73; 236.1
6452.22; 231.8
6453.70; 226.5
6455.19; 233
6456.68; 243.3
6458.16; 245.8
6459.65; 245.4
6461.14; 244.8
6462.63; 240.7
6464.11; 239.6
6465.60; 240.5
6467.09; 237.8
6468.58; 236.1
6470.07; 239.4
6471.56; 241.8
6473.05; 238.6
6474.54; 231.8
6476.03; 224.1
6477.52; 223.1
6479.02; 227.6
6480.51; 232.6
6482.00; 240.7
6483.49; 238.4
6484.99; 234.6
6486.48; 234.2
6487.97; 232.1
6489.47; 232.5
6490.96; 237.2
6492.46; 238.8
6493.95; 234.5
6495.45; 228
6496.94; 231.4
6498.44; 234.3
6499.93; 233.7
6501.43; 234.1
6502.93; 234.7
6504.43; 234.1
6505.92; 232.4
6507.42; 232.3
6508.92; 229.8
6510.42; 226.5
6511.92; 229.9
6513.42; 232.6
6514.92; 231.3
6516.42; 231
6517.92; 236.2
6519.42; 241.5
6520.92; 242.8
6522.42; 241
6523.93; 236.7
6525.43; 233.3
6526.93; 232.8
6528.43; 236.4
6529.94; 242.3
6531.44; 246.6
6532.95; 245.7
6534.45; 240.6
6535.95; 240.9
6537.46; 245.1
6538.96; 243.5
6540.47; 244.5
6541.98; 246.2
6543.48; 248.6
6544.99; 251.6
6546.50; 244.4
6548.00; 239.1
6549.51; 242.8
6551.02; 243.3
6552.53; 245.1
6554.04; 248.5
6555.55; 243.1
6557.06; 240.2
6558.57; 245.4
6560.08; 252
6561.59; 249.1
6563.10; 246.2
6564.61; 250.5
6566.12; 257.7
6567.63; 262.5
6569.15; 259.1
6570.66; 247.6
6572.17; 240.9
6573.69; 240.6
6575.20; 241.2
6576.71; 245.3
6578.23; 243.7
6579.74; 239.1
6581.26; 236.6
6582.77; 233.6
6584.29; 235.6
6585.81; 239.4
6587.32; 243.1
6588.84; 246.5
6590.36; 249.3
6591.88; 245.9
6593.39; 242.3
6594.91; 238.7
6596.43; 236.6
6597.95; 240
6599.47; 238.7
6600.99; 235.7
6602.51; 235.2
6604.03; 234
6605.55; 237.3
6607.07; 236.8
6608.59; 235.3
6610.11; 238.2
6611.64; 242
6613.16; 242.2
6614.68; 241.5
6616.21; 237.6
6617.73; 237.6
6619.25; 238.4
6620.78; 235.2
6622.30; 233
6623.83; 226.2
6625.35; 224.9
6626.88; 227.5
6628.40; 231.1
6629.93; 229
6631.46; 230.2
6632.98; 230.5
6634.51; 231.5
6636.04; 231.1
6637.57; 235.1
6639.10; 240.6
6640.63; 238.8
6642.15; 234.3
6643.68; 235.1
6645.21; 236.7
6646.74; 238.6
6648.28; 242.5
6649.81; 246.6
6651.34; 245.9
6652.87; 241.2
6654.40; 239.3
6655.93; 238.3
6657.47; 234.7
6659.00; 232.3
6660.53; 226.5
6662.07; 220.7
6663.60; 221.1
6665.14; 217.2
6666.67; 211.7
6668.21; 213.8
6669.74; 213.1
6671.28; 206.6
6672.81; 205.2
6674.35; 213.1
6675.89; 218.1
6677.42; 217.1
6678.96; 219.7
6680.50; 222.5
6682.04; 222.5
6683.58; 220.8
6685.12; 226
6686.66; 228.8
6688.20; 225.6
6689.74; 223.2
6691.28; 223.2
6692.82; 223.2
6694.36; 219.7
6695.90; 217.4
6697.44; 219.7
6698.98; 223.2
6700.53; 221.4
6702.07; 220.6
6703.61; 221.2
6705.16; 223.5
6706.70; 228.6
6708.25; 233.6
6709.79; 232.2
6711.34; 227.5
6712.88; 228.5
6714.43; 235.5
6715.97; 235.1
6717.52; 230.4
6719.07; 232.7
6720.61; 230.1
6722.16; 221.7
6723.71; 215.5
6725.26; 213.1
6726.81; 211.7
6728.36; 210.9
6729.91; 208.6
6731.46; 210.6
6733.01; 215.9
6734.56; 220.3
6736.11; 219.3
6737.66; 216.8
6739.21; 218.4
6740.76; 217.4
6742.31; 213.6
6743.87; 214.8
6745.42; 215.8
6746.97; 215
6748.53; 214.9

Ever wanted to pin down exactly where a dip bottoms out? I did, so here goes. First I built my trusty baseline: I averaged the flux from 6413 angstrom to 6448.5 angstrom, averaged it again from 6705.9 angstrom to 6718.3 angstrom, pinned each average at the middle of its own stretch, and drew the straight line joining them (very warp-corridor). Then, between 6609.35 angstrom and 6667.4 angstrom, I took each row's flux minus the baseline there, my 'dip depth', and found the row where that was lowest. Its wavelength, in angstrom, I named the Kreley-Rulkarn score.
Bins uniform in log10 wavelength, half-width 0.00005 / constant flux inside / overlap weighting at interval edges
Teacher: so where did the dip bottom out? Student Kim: 6666.67 angstrom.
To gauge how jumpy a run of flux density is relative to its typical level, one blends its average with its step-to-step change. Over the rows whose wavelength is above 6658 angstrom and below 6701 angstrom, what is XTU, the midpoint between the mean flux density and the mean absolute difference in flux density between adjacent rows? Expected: 111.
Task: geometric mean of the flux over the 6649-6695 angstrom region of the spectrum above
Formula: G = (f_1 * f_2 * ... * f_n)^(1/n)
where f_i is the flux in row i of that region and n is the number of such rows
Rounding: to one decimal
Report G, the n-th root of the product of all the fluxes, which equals 223.7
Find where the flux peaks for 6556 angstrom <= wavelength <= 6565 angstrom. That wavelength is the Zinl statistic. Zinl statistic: 6560.08 angstrom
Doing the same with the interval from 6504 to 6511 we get 6504.43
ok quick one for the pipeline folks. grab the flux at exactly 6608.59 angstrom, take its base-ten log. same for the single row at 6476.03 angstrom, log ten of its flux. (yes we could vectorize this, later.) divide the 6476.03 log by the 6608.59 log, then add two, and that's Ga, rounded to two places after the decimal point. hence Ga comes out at 2.99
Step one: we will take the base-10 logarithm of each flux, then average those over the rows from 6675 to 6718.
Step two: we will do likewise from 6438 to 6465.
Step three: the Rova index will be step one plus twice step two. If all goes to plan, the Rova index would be 7.10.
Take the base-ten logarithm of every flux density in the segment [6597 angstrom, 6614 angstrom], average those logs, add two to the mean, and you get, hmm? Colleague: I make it 4.376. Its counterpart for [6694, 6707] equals 4.346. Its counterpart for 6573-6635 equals 4.375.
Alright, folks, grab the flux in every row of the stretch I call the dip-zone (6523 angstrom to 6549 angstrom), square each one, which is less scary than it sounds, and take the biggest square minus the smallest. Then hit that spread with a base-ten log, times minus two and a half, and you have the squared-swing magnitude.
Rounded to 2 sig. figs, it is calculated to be -9.9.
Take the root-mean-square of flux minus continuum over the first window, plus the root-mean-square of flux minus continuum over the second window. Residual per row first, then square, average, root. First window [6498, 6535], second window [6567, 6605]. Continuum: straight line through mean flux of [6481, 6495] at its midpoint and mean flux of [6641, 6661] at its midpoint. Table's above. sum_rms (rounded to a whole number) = 14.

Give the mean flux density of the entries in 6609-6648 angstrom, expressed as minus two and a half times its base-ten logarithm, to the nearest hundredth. -5.93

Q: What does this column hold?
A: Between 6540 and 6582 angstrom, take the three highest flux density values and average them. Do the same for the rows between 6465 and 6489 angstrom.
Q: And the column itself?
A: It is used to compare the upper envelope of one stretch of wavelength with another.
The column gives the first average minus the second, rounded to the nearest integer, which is 19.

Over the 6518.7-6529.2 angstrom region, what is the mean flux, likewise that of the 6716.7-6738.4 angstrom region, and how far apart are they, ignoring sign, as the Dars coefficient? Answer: 19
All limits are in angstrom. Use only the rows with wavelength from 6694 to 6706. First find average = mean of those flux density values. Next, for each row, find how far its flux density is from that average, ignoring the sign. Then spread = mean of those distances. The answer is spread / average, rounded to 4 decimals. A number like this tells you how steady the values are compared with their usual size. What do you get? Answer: 0.0067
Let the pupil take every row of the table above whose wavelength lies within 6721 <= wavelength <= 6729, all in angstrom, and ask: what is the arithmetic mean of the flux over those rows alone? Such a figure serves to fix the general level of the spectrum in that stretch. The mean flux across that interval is 215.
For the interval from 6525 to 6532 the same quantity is 238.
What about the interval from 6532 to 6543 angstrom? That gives 244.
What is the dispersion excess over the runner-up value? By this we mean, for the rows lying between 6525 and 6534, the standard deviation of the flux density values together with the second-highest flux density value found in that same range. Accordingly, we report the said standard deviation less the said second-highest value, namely -240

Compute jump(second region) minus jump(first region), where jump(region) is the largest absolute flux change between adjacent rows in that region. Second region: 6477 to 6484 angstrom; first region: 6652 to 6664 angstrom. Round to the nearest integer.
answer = 2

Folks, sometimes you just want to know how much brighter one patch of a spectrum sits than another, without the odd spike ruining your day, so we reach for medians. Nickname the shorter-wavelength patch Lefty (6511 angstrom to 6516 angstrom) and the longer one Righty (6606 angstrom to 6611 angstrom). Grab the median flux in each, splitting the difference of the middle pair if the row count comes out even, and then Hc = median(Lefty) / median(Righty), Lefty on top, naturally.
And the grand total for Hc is 0.98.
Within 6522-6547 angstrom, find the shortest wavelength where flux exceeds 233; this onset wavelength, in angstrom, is 6522.42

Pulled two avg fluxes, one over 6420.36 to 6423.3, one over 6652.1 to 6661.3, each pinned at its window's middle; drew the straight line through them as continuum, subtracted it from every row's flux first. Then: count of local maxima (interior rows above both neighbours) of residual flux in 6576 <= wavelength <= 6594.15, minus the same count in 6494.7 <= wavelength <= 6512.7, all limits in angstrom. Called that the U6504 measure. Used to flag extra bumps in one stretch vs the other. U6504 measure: -1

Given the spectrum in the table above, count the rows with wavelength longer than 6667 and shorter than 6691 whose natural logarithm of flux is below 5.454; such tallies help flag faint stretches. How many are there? 15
